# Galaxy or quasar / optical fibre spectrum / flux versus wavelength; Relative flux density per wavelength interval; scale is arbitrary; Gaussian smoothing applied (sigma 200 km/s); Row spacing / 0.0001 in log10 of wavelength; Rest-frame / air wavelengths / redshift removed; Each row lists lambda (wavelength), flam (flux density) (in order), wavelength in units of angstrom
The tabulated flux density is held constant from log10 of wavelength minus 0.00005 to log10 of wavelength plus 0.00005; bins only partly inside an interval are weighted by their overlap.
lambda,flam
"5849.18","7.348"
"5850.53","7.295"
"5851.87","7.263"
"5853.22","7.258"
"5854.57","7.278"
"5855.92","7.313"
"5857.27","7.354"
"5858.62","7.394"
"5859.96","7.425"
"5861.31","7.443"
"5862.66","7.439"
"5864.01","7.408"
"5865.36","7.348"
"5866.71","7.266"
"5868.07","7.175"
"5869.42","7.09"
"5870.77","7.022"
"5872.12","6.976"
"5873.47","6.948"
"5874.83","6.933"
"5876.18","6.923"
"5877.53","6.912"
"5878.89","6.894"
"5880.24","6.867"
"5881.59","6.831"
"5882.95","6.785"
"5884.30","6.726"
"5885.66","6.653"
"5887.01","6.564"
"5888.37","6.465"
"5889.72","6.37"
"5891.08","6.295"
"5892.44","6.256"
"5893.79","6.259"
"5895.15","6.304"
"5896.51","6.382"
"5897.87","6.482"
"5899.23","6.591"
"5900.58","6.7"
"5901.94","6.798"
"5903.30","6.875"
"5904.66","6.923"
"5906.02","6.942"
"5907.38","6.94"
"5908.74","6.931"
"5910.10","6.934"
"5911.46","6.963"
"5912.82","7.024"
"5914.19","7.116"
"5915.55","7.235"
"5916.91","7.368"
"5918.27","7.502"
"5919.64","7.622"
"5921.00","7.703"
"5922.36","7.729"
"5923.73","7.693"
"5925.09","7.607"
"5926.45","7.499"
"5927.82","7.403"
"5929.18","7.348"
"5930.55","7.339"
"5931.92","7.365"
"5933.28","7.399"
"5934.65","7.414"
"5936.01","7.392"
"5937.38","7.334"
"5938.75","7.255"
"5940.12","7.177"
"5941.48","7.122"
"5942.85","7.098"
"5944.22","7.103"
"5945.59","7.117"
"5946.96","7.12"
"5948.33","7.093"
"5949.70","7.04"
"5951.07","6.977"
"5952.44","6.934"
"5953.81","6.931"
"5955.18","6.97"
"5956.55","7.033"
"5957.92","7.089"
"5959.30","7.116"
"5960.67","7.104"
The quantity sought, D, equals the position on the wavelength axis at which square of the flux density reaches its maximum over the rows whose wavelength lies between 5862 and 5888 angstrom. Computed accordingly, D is 5862.66 angstrom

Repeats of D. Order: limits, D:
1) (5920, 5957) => 5922.36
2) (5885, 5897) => 5885.66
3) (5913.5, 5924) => 5922.36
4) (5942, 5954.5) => 5946.96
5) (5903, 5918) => 5916.91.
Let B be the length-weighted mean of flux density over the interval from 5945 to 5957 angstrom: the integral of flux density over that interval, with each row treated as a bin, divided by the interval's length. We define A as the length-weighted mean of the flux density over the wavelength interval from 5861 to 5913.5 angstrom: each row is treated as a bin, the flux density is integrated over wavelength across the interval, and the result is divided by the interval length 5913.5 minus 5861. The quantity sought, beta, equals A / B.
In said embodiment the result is 0.97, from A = 6.83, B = 7.02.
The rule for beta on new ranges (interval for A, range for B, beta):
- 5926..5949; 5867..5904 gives 1.08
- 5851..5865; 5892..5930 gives 1.04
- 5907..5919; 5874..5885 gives 1.04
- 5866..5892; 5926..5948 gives 0.94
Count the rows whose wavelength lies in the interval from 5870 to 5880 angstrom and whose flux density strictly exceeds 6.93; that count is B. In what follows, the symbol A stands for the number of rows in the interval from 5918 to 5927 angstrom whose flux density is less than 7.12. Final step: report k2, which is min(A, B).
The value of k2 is 0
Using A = 0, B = 4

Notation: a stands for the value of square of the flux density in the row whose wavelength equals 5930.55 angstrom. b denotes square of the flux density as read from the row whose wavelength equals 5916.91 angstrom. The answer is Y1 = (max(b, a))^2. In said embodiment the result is 2947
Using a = 54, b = 54.3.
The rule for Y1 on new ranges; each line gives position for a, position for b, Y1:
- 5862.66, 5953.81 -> 3062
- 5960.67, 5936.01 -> 2986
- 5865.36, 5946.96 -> 2915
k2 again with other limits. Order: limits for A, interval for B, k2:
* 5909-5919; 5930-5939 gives 4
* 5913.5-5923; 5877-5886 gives 0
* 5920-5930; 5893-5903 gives 0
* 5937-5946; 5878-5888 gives 0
